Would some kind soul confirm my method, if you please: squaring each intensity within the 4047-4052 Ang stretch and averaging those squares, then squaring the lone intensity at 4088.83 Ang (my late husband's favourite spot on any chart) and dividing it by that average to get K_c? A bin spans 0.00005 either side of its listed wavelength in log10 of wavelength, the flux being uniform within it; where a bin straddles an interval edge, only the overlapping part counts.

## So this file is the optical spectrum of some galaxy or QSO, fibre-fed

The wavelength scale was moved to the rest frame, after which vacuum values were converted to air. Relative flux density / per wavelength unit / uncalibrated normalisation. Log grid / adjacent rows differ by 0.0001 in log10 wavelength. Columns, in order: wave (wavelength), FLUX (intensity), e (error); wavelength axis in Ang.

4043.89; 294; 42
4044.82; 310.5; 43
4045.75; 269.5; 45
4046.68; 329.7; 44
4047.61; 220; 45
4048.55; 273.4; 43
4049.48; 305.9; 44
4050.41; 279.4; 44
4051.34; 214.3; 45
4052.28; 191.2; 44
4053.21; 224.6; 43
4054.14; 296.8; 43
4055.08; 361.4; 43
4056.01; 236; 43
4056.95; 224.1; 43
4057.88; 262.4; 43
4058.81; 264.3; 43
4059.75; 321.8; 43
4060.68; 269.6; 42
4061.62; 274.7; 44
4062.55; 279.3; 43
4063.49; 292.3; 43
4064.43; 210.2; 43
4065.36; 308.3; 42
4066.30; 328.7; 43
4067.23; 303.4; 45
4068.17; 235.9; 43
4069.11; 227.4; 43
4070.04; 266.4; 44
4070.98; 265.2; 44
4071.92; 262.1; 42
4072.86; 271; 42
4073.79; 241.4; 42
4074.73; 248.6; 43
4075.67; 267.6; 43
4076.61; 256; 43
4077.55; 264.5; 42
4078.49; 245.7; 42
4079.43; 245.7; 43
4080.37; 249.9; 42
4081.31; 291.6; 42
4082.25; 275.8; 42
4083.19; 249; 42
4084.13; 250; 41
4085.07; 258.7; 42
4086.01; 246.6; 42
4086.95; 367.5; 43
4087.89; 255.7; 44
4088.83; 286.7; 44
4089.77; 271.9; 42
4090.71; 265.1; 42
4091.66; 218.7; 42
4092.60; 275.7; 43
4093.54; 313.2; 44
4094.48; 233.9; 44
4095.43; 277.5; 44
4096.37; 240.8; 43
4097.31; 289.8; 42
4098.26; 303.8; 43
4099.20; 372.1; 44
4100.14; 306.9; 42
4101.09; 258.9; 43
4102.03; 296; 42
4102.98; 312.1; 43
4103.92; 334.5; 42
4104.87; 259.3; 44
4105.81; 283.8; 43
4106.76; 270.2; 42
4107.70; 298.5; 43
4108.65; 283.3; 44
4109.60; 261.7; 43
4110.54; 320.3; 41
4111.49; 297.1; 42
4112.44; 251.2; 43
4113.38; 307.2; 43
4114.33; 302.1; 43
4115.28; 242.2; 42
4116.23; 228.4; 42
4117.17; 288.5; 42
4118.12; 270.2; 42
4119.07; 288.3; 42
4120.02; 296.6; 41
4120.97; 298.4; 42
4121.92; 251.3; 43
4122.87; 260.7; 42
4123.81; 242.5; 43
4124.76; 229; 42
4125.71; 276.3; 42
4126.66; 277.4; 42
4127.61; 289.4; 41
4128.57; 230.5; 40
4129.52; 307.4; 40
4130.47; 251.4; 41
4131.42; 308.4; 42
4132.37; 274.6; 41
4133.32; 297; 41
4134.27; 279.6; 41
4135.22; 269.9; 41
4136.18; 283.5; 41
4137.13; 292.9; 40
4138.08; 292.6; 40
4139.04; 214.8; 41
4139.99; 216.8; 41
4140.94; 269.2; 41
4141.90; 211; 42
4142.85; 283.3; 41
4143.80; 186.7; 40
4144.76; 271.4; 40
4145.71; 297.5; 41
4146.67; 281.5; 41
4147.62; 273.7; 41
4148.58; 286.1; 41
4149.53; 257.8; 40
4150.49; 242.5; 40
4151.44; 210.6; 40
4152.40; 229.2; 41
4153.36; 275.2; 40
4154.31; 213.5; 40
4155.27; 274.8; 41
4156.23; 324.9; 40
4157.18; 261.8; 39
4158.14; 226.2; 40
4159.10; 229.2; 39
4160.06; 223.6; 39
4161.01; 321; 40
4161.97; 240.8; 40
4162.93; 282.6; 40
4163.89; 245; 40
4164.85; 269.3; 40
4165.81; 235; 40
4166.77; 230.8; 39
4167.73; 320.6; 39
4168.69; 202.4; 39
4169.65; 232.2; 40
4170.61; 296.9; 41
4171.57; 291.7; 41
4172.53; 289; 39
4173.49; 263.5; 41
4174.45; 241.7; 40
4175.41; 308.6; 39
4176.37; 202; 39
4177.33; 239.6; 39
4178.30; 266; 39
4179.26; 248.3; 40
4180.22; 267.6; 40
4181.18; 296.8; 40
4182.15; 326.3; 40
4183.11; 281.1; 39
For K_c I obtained 1.2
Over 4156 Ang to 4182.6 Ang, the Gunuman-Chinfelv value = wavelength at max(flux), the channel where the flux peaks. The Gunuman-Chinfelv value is 4182.15 Ang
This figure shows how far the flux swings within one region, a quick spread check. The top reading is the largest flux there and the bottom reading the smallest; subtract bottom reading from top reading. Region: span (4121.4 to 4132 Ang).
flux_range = 79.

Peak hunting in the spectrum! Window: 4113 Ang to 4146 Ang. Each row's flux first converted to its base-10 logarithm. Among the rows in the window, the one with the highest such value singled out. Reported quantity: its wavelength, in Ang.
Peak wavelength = 4131.42 Ang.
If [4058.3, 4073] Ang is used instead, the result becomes 4066.30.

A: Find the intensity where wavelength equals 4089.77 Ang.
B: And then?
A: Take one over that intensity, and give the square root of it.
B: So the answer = 0.0606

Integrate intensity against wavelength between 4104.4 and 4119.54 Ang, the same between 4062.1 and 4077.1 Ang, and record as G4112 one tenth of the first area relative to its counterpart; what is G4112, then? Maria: 0.1055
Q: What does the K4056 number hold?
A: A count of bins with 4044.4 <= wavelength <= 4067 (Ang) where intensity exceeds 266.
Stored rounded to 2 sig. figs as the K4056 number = 15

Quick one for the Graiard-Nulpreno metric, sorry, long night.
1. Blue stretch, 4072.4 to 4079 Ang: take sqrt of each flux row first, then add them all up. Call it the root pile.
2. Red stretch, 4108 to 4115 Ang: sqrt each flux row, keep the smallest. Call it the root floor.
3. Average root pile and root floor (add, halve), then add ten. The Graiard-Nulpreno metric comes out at 74.0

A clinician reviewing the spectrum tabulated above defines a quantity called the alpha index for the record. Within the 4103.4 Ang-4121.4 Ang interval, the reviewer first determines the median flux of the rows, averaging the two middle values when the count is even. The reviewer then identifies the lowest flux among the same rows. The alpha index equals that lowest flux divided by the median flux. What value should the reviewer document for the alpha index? 0.792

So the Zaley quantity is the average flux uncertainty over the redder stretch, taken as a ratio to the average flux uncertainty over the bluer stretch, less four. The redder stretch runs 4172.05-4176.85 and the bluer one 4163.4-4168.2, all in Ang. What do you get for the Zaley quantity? -3.00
